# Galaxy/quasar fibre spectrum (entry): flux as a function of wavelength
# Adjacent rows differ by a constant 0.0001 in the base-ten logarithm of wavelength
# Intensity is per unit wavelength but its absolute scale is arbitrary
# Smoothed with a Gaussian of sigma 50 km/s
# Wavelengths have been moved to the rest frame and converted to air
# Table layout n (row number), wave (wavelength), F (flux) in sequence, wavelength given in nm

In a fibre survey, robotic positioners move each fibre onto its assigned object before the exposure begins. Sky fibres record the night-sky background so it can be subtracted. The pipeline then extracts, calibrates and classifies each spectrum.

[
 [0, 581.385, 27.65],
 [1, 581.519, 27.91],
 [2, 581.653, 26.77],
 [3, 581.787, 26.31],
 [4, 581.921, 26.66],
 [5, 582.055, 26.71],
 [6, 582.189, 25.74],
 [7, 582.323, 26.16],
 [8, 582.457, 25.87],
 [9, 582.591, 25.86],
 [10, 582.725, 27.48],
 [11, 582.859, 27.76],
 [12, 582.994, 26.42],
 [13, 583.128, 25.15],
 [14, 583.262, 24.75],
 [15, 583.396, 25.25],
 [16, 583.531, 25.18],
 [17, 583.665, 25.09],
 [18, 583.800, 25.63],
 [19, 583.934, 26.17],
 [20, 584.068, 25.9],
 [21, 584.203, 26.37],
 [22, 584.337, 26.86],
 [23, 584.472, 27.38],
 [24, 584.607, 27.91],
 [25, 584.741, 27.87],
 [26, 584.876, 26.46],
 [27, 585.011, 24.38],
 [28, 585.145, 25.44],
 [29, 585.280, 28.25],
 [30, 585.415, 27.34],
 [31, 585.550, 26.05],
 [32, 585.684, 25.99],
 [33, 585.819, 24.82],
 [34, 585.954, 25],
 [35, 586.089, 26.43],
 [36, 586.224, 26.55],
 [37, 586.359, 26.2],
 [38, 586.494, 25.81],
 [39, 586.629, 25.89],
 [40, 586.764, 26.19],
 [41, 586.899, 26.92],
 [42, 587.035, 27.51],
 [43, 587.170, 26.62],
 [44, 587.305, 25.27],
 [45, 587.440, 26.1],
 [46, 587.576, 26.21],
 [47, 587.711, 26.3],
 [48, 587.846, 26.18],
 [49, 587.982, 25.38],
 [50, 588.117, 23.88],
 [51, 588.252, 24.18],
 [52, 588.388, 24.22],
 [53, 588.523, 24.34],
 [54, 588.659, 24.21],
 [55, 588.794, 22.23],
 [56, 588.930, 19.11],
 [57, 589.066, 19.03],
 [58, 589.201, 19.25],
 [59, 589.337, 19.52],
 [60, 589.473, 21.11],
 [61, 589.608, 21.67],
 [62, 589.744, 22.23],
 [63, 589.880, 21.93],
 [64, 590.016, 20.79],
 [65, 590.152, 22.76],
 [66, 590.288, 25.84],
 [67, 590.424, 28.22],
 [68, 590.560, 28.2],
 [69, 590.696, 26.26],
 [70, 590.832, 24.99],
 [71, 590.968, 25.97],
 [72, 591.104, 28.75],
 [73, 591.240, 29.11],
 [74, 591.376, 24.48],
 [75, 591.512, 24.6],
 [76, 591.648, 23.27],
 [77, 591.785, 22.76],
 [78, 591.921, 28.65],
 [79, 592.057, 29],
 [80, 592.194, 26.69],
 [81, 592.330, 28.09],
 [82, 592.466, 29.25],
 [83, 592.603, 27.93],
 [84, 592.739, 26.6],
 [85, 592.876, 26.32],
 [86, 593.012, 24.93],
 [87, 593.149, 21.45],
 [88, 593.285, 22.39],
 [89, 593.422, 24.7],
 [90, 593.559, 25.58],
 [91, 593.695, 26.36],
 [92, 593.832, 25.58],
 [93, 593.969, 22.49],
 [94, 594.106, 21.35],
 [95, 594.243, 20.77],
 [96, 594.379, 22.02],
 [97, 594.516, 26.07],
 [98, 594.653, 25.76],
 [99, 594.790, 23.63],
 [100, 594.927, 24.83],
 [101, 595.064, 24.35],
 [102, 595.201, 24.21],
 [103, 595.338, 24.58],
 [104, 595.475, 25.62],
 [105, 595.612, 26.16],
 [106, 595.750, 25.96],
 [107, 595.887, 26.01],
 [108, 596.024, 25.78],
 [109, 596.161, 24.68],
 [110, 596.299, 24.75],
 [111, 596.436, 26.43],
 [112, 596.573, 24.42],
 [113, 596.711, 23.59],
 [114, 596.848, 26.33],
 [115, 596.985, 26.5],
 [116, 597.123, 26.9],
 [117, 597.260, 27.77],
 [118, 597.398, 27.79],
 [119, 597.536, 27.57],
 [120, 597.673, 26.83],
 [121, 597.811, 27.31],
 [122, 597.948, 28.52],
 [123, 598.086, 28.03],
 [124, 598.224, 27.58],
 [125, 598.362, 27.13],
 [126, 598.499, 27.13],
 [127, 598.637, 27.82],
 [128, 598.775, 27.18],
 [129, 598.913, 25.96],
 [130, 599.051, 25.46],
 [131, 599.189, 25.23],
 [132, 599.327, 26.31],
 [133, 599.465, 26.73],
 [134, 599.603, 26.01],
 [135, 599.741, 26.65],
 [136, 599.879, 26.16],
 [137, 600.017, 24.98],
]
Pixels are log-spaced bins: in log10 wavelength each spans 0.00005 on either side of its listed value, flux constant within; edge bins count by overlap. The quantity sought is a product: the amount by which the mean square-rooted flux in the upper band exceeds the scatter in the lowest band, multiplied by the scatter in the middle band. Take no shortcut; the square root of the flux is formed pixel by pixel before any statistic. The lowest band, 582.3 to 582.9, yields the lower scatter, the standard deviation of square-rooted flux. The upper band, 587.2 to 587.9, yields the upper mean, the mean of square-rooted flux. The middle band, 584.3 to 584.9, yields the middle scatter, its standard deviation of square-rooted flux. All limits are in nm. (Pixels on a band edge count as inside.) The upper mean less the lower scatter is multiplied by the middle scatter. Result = 0.3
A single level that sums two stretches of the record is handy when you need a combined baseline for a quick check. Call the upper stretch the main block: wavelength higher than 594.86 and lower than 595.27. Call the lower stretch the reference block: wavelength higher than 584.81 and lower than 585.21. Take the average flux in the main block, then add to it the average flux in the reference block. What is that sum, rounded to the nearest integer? 50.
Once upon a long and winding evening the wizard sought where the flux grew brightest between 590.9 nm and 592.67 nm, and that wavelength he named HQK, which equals 592.466 nm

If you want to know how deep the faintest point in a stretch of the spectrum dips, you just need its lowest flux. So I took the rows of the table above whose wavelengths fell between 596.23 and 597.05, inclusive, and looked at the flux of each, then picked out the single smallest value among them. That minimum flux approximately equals 23.59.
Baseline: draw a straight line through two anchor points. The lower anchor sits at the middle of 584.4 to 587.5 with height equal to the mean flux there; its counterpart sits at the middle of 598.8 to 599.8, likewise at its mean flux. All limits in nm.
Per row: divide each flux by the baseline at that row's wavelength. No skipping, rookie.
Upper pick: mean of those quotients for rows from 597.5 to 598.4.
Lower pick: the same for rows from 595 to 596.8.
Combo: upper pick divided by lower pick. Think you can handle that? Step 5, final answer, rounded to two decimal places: 1.10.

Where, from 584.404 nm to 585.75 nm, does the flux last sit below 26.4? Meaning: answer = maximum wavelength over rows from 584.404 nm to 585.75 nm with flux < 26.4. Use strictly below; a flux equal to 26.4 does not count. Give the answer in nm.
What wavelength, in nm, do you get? 585.684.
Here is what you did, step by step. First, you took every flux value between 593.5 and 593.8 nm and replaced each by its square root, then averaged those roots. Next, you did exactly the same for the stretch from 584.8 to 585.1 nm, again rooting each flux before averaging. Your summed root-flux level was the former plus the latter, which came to 10.1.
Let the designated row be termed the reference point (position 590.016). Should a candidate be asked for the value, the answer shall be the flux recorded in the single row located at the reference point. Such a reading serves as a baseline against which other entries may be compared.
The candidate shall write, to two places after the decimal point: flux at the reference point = 20.79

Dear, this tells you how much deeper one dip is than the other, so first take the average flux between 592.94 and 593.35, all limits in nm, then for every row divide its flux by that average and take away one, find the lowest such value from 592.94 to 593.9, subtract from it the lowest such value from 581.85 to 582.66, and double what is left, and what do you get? -0.37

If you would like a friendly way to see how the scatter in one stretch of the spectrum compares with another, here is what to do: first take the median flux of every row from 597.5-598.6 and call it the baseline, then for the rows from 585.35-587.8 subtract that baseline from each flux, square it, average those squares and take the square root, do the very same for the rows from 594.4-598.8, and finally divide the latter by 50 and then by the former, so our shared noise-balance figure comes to 0.026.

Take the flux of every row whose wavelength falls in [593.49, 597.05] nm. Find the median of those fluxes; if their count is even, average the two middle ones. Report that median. 25.2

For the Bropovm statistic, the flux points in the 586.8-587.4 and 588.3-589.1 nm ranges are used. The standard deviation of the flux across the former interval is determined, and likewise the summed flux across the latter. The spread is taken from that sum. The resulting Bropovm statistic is 132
